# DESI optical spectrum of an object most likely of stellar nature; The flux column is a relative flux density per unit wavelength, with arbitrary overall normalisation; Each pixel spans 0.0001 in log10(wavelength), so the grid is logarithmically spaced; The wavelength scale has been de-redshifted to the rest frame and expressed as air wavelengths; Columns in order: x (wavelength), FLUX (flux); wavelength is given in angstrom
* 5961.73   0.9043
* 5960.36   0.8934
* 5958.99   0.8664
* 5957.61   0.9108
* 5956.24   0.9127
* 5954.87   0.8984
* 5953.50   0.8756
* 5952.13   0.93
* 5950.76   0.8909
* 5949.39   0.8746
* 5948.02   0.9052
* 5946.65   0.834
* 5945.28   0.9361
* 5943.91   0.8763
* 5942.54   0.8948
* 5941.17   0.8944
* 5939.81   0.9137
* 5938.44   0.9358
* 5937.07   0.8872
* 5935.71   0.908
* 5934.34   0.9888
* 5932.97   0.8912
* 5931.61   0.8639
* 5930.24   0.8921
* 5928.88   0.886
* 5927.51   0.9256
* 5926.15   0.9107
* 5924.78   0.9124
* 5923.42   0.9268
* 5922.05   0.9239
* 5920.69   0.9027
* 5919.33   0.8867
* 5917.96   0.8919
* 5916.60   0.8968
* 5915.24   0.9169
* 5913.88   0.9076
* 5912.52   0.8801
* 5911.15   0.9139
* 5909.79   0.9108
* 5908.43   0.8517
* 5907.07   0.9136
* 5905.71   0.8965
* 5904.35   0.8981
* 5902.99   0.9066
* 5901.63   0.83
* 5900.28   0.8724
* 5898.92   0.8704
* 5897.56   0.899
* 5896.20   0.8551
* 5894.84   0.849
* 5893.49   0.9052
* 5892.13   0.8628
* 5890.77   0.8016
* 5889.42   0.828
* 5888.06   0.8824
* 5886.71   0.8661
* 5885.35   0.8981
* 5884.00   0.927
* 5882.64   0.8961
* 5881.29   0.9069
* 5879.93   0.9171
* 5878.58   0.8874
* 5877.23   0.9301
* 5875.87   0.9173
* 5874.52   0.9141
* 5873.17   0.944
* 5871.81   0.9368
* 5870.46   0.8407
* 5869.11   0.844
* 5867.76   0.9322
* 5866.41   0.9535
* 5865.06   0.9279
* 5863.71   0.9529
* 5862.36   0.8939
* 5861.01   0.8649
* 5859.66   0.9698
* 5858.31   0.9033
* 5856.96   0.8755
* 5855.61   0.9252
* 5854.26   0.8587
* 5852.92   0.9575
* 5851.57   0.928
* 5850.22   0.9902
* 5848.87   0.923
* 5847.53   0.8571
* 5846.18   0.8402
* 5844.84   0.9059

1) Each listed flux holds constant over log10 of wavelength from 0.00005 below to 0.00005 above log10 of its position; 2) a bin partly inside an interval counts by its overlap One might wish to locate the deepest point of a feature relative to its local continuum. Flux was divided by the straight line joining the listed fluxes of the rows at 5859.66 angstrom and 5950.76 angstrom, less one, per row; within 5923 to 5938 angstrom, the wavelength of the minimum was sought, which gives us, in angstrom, 5931.61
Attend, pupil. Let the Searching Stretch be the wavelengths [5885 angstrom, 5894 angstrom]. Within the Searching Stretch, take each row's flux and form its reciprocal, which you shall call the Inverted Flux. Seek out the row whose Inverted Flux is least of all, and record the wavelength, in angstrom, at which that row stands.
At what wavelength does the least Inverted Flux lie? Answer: 5893.49 angstrom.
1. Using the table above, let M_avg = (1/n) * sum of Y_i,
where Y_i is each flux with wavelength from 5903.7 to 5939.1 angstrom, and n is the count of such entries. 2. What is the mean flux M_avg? 0.905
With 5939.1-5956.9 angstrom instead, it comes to 0.895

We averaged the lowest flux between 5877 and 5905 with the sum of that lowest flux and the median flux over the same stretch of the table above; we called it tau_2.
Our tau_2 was 1.245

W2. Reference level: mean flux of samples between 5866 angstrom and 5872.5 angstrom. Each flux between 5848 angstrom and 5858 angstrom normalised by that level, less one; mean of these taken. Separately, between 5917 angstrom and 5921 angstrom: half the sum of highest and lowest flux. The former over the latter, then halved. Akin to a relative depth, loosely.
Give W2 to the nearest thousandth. 0.013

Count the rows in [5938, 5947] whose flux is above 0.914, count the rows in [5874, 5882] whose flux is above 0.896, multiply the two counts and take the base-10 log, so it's 1.0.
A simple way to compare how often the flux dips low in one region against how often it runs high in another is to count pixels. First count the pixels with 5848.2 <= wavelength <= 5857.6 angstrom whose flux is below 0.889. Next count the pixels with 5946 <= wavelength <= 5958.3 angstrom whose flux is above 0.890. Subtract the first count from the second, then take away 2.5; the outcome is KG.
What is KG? 1.5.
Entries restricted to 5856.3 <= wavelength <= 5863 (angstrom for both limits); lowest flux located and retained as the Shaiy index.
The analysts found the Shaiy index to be 0.8649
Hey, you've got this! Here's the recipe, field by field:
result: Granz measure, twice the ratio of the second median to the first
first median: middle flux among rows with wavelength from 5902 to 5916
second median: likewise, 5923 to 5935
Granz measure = 2.01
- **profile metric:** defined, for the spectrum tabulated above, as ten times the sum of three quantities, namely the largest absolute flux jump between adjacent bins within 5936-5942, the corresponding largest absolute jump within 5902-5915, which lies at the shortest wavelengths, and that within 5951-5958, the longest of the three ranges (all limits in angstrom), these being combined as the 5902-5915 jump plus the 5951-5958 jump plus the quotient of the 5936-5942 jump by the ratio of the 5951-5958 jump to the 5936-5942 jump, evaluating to 1.60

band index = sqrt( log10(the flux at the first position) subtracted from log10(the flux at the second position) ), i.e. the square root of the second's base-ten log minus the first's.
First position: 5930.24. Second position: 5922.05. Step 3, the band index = 0.12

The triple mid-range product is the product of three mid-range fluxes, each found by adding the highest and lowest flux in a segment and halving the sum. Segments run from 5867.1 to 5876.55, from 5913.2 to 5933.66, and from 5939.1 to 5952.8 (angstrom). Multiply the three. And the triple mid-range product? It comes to 0.707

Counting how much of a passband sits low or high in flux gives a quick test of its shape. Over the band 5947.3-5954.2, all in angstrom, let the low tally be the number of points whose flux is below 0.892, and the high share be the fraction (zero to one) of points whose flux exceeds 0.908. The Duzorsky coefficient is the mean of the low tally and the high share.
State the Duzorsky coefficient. 1.60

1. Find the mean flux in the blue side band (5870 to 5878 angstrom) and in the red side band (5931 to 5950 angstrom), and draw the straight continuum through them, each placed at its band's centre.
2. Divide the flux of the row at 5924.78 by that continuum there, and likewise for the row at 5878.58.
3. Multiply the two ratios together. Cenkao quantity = 0.98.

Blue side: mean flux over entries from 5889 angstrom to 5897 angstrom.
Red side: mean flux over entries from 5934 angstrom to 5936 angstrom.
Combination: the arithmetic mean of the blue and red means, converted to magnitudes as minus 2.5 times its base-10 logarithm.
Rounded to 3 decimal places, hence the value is 0.115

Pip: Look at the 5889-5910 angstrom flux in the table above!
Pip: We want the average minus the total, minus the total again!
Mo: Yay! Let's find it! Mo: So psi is -27.0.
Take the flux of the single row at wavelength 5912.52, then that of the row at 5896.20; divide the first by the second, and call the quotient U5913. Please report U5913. 1.029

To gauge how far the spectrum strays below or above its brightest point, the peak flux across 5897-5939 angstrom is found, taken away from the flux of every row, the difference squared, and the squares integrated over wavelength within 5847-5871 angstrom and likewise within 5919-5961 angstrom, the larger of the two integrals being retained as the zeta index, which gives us 0.35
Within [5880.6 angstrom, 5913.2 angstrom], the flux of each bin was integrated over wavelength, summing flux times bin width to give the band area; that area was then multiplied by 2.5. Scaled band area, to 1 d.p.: 71.7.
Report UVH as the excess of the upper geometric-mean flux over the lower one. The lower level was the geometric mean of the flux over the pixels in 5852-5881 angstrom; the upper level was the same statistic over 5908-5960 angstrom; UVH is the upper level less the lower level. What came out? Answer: -0.011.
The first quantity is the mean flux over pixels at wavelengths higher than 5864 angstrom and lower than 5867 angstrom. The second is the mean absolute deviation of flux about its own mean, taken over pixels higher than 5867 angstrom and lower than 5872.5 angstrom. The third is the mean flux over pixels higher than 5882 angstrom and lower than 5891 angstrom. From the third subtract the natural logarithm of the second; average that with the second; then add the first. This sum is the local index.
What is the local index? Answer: 2.94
